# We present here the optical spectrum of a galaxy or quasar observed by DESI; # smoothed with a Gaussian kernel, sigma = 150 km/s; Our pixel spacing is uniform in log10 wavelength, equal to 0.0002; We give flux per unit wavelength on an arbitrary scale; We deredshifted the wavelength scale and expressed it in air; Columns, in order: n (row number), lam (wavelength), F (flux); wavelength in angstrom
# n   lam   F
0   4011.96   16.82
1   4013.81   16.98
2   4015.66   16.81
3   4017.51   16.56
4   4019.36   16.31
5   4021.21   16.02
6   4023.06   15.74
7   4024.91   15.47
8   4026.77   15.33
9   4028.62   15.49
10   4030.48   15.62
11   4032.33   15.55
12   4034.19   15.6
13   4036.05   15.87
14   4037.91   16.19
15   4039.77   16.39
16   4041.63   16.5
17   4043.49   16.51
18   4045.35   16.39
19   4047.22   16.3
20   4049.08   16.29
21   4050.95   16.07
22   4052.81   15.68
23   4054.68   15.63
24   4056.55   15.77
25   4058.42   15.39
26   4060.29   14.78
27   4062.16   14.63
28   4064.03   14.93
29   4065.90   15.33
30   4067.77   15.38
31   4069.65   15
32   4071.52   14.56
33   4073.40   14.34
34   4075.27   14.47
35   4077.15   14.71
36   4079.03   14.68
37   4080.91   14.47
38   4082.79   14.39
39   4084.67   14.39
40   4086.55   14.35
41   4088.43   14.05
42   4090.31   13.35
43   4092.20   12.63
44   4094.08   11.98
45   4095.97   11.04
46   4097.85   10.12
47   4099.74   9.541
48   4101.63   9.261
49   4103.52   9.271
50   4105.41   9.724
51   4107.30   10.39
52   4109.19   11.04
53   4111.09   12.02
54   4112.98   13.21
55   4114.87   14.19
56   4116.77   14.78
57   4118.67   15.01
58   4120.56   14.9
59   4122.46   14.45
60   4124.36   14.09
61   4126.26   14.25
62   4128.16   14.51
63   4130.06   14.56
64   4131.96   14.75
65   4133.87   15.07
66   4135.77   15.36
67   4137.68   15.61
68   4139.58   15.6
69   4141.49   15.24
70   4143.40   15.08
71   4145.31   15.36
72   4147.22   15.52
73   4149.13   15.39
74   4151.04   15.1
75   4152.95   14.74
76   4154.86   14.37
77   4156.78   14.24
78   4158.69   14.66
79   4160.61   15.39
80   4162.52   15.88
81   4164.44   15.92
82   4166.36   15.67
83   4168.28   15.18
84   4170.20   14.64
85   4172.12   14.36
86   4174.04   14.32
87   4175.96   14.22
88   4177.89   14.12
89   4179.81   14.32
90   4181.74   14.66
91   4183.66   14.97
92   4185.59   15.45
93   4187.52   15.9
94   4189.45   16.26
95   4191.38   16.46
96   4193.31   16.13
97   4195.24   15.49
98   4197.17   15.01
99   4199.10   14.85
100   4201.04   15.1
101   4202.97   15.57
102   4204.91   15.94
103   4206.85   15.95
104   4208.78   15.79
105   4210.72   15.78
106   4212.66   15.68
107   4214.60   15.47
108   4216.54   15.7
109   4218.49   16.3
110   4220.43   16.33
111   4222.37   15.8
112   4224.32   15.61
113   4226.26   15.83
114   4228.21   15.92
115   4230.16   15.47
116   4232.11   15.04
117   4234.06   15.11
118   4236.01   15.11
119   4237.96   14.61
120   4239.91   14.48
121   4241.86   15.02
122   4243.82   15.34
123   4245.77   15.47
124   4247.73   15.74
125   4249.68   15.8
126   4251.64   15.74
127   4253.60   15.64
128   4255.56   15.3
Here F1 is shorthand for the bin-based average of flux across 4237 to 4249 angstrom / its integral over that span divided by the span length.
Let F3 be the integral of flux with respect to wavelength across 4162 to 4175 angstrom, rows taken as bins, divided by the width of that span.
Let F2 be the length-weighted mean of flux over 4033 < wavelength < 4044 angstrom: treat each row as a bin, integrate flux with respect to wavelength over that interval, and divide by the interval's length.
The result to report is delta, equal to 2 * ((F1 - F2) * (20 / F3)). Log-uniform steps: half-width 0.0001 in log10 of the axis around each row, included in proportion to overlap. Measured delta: -3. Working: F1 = 15.1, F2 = 16.1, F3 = 15.1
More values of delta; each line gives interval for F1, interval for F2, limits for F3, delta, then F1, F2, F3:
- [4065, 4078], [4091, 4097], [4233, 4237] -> 8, 14.8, 11.9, 15.1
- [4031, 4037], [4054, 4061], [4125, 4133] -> 1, 15.7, 15.4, 14.5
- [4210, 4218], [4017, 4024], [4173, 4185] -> -1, 15.7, 16.1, 14.5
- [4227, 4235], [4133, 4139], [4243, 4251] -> 0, 15.4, 15.4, 15.6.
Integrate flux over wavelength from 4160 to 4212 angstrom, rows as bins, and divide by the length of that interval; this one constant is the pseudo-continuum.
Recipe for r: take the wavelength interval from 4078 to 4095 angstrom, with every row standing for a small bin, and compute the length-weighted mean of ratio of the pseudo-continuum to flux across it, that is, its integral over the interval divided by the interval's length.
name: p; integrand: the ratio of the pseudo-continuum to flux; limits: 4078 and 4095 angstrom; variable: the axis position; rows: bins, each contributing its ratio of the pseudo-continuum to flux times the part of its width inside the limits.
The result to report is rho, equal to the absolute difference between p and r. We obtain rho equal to 17.8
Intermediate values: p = 18.9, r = 1.11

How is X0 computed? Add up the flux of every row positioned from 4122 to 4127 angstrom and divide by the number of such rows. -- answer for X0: 14.3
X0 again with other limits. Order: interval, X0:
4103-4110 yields 10.1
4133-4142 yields 15.4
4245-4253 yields 15.7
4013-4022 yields 16.5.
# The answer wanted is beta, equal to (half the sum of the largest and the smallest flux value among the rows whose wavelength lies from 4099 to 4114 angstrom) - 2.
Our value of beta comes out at 9.2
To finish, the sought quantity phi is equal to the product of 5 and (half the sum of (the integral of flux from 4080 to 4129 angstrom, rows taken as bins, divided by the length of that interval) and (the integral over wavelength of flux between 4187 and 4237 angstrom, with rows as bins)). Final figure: 1991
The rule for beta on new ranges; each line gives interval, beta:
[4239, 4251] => 13.1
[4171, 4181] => 12.2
